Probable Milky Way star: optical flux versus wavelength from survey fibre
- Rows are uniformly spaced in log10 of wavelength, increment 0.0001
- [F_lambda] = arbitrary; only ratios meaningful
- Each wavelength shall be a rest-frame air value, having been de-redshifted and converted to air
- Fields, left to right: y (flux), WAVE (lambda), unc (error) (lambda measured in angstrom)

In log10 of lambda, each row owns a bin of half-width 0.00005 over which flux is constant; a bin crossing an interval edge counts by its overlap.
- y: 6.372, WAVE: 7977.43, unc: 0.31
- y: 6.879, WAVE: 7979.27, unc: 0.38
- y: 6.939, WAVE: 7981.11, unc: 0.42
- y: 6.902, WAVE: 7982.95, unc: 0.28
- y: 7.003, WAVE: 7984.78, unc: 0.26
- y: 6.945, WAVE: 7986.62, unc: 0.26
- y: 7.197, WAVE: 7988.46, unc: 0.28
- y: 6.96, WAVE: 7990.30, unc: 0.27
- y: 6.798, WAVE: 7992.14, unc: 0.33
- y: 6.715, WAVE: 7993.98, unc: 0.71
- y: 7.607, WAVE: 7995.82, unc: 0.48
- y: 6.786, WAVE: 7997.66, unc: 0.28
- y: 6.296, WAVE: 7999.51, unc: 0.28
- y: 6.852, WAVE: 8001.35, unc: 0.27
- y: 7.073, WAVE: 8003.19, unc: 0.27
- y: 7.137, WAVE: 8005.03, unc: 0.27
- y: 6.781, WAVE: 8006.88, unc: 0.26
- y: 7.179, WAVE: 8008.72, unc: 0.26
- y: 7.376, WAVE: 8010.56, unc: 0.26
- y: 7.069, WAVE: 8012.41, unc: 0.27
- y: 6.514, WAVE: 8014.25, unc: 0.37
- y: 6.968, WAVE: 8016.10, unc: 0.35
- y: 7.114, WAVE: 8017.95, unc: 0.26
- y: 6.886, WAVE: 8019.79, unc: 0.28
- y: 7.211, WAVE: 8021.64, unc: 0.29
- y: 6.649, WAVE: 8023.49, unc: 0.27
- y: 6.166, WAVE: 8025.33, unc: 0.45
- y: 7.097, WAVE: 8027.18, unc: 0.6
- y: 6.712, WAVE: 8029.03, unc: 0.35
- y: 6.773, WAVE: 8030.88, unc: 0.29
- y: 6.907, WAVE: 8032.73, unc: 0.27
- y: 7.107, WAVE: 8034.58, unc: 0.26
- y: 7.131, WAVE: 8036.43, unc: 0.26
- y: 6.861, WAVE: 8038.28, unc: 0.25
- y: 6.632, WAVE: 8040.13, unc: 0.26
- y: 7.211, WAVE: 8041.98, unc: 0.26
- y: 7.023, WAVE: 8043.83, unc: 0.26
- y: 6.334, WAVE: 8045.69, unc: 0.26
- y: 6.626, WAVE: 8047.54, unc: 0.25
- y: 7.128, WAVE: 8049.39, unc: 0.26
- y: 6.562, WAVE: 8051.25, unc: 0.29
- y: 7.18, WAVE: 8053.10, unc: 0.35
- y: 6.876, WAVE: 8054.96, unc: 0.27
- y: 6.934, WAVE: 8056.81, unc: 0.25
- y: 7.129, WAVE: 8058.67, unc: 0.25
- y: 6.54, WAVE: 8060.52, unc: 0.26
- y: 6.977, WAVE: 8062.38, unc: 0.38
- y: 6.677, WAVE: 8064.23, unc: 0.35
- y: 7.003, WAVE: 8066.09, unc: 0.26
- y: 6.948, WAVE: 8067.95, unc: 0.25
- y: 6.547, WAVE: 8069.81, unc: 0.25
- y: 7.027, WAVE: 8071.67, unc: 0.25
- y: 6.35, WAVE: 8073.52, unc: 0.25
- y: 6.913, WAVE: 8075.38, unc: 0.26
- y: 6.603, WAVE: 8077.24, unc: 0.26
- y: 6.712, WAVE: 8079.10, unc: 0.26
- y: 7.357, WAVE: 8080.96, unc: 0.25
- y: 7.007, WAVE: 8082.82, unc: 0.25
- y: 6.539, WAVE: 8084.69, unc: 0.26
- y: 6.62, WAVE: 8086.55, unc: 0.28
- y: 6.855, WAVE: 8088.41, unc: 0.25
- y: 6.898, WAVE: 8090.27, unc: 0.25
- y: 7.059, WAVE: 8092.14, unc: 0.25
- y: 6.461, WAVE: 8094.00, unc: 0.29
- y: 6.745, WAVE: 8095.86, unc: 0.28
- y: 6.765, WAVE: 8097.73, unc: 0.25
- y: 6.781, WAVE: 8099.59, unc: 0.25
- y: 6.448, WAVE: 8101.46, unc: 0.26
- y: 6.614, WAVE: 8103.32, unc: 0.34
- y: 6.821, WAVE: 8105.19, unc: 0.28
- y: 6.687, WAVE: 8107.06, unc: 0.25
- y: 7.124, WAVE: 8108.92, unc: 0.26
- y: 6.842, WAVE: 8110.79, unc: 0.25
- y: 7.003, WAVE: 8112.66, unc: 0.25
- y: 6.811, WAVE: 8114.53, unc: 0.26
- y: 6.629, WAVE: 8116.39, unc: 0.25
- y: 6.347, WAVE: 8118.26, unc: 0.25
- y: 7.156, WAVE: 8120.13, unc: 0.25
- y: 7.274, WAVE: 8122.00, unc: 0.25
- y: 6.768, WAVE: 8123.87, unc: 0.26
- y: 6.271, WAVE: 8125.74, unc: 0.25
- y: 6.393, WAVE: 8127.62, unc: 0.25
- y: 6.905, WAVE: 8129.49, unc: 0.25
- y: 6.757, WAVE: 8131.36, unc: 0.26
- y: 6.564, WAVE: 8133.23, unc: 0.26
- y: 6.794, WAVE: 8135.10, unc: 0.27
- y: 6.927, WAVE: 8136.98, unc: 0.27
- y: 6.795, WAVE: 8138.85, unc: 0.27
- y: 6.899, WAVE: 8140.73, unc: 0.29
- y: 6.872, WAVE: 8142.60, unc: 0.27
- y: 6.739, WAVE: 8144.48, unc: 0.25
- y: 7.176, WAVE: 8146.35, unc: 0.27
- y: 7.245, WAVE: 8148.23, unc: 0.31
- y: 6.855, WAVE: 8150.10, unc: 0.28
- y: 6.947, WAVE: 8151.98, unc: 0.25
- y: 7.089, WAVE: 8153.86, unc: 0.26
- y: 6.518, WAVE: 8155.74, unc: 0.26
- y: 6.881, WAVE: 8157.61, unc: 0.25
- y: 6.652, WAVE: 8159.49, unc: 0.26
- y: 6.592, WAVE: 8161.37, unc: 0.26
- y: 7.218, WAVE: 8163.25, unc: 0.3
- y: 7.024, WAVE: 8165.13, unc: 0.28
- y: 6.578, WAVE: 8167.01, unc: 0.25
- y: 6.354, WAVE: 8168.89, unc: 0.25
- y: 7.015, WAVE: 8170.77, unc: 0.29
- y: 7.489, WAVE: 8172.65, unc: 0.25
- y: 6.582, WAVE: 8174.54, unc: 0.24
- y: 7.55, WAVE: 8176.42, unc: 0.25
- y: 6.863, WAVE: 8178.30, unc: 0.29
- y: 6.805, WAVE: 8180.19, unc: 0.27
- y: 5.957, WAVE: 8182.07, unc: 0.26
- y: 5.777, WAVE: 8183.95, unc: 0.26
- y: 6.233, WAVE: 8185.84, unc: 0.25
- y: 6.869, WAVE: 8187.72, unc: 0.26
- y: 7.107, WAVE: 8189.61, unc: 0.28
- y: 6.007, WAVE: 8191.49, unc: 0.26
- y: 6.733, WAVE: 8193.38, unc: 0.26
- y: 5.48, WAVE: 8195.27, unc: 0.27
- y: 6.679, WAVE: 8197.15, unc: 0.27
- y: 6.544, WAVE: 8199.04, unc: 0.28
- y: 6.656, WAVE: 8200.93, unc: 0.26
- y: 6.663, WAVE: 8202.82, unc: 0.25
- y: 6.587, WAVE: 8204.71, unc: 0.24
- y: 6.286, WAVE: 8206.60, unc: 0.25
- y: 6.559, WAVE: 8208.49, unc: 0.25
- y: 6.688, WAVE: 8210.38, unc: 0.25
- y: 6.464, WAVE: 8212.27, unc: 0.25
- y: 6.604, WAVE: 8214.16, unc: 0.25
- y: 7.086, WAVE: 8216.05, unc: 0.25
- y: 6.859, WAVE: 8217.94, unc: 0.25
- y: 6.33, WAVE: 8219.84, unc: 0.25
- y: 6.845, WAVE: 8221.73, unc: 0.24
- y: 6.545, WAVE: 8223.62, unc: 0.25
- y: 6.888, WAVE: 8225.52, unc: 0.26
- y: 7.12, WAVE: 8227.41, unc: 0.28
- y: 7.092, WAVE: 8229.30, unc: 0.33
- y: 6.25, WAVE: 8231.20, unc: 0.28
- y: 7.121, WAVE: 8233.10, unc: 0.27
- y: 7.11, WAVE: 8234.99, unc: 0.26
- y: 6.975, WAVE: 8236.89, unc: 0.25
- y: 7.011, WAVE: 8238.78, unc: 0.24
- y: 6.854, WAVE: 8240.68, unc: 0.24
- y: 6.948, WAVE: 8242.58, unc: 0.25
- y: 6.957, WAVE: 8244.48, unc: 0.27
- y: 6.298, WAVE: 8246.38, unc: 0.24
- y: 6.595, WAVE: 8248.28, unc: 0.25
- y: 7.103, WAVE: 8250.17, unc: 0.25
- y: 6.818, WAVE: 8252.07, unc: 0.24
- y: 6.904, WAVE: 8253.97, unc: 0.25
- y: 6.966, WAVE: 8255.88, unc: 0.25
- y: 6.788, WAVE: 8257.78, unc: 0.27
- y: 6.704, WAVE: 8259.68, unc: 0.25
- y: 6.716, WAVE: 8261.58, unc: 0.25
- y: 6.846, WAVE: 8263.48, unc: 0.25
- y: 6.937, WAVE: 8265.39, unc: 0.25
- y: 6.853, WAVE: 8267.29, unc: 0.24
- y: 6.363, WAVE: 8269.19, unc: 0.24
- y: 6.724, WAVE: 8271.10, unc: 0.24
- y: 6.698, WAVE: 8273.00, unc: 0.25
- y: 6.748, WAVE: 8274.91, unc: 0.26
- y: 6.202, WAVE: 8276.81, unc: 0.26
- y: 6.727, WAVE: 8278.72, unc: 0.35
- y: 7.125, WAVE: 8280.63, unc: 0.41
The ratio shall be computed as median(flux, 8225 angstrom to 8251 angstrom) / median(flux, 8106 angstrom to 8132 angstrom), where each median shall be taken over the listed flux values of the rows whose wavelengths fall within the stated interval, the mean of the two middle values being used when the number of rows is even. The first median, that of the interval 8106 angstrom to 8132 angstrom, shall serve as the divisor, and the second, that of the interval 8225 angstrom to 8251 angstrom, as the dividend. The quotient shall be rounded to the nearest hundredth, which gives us 1.03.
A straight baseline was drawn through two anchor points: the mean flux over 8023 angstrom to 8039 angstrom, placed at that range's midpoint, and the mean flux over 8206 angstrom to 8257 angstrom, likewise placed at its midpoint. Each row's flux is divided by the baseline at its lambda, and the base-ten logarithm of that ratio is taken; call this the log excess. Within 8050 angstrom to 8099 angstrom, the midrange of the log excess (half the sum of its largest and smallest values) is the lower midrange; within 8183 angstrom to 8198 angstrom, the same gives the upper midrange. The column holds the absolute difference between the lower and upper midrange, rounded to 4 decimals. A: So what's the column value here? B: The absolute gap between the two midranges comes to 0.0382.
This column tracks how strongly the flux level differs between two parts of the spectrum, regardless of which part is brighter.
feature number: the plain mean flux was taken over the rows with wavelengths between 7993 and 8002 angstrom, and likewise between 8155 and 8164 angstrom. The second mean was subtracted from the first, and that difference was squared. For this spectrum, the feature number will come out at 0.006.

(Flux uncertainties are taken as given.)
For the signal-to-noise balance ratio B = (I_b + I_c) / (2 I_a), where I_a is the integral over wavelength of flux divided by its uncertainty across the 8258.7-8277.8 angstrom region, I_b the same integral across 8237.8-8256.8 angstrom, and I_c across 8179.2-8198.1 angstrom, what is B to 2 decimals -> 0.96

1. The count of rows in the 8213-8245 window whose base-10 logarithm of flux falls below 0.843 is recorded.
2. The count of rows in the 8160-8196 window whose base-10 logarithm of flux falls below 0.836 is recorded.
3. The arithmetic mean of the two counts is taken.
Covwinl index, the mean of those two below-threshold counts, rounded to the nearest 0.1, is 10.5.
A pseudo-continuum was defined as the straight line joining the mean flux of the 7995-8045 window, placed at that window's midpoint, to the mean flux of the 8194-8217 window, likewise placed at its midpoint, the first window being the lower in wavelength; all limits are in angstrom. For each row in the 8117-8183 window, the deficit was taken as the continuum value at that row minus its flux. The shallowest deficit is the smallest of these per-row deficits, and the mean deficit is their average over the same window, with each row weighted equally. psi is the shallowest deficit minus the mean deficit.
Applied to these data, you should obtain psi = -0.78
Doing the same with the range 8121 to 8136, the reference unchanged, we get -0.54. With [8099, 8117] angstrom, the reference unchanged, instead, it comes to -0.35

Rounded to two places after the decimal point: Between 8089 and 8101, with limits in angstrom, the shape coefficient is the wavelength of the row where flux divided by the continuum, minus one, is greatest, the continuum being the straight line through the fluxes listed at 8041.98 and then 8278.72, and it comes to 8092.14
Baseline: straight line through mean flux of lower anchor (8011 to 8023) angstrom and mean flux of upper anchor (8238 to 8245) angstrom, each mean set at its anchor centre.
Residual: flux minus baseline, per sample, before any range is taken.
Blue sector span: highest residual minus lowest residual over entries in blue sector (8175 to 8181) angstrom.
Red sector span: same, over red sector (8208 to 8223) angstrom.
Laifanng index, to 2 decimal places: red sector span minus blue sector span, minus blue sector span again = -0.73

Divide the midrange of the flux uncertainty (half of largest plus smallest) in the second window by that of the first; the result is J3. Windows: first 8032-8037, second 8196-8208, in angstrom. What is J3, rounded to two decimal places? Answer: 0.98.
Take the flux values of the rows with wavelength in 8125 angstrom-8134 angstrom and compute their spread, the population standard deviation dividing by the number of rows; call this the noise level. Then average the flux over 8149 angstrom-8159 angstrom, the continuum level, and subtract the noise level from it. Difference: 6.6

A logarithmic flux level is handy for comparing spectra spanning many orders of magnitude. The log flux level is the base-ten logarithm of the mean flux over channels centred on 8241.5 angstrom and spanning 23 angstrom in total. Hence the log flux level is 0.835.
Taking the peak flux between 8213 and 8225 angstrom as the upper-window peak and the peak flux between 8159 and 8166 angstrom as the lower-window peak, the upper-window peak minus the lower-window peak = -0.13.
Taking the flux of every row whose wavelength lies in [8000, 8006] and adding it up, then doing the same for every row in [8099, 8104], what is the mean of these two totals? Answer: 20.5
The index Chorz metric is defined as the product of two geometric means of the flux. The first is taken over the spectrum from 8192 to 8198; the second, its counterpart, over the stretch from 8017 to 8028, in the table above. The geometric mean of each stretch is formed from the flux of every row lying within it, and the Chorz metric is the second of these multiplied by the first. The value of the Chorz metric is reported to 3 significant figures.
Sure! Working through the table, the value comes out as 42.9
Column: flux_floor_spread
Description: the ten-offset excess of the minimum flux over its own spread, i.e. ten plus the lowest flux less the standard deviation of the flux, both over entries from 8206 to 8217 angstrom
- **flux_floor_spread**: 16.0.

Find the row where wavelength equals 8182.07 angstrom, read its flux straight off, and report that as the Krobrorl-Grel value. 5.957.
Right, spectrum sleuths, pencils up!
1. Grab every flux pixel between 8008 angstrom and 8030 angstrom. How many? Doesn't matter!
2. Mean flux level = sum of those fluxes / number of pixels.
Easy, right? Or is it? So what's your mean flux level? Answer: 6.91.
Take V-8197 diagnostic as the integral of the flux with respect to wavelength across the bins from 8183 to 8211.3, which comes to 183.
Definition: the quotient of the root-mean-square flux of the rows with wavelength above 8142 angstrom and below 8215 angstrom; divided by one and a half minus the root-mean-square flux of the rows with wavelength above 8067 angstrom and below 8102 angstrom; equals -1.27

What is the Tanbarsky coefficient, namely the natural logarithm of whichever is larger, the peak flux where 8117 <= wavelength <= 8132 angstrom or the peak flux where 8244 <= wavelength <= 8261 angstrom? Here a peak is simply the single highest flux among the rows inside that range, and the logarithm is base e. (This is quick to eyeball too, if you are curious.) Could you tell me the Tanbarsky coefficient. 1.98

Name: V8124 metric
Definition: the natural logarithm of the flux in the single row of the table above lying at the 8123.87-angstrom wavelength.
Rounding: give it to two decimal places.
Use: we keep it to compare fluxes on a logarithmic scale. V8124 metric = 1.91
